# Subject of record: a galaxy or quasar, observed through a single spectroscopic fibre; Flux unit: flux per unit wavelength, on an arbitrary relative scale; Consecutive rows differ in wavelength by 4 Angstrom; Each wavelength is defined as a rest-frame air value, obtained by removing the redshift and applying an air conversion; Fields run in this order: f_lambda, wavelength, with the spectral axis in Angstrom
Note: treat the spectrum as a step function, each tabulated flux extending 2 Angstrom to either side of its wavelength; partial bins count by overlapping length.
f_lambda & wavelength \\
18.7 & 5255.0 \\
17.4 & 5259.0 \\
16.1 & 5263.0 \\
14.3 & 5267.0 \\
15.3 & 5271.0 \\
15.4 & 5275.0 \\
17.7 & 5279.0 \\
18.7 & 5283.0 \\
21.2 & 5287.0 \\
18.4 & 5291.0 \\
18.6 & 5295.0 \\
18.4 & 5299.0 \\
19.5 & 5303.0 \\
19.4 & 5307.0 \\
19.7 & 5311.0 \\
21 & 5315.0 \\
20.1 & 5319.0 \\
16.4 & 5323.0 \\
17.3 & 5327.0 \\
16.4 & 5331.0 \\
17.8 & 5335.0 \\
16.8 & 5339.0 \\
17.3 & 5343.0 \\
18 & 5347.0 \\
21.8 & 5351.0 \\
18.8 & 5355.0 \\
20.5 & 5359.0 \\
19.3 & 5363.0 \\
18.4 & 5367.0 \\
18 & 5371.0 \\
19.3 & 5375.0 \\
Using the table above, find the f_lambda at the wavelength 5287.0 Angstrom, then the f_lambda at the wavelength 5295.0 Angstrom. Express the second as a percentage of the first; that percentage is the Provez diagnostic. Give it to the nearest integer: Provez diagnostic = 88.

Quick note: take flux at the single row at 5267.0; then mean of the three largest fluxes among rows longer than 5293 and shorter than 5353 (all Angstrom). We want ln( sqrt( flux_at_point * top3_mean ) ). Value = 2.85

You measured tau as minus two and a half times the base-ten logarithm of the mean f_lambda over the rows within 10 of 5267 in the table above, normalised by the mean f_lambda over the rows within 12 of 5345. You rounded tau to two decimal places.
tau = 0.17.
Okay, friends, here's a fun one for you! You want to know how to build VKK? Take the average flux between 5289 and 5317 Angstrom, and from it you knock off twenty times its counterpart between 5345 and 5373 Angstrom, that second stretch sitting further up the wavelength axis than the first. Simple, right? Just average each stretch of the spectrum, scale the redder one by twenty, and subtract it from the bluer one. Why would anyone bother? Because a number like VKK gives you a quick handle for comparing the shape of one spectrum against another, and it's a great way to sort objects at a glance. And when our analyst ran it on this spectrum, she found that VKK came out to -366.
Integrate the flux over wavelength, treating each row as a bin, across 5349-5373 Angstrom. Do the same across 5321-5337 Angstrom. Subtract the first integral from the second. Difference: -196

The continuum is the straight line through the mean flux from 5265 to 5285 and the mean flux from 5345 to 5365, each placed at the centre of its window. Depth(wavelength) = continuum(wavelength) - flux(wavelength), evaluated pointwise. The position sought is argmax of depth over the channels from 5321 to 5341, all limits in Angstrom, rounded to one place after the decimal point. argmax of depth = 5331.0 Angstrom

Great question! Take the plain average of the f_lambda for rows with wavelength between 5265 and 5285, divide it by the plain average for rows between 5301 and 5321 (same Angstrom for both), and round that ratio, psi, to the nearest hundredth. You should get 0.82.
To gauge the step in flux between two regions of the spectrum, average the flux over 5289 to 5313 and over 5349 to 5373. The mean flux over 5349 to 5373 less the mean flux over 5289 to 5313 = 0.47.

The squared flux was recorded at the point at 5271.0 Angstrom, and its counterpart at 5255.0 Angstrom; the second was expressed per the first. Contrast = 1.49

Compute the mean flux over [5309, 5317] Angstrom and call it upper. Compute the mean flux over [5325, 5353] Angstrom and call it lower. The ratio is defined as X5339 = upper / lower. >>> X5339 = 1.14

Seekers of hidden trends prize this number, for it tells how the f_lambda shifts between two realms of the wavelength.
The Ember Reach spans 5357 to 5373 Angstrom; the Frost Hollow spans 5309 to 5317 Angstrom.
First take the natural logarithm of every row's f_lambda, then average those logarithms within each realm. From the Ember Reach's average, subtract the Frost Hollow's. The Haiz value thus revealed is -0.07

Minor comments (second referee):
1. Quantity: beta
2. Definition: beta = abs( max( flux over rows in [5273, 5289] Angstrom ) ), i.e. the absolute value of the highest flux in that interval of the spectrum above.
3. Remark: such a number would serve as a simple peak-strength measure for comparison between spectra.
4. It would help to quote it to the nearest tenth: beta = 21.2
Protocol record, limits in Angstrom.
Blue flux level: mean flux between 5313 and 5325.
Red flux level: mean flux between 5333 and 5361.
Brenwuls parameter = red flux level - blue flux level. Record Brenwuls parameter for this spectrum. -0.5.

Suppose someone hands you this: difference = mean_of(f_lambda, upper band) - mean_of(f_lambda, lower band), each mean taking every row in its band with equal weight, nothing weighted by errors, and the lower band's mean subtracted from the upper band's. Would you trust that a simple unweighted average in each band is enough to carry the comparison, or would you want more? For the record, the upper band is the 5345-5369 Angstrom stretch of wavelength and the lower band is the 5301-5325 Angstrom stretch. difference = 0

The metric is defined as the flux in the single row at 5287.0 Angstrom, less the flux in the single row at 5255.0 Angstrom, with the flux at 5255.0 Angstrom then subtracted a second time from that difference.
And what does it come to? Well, -16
